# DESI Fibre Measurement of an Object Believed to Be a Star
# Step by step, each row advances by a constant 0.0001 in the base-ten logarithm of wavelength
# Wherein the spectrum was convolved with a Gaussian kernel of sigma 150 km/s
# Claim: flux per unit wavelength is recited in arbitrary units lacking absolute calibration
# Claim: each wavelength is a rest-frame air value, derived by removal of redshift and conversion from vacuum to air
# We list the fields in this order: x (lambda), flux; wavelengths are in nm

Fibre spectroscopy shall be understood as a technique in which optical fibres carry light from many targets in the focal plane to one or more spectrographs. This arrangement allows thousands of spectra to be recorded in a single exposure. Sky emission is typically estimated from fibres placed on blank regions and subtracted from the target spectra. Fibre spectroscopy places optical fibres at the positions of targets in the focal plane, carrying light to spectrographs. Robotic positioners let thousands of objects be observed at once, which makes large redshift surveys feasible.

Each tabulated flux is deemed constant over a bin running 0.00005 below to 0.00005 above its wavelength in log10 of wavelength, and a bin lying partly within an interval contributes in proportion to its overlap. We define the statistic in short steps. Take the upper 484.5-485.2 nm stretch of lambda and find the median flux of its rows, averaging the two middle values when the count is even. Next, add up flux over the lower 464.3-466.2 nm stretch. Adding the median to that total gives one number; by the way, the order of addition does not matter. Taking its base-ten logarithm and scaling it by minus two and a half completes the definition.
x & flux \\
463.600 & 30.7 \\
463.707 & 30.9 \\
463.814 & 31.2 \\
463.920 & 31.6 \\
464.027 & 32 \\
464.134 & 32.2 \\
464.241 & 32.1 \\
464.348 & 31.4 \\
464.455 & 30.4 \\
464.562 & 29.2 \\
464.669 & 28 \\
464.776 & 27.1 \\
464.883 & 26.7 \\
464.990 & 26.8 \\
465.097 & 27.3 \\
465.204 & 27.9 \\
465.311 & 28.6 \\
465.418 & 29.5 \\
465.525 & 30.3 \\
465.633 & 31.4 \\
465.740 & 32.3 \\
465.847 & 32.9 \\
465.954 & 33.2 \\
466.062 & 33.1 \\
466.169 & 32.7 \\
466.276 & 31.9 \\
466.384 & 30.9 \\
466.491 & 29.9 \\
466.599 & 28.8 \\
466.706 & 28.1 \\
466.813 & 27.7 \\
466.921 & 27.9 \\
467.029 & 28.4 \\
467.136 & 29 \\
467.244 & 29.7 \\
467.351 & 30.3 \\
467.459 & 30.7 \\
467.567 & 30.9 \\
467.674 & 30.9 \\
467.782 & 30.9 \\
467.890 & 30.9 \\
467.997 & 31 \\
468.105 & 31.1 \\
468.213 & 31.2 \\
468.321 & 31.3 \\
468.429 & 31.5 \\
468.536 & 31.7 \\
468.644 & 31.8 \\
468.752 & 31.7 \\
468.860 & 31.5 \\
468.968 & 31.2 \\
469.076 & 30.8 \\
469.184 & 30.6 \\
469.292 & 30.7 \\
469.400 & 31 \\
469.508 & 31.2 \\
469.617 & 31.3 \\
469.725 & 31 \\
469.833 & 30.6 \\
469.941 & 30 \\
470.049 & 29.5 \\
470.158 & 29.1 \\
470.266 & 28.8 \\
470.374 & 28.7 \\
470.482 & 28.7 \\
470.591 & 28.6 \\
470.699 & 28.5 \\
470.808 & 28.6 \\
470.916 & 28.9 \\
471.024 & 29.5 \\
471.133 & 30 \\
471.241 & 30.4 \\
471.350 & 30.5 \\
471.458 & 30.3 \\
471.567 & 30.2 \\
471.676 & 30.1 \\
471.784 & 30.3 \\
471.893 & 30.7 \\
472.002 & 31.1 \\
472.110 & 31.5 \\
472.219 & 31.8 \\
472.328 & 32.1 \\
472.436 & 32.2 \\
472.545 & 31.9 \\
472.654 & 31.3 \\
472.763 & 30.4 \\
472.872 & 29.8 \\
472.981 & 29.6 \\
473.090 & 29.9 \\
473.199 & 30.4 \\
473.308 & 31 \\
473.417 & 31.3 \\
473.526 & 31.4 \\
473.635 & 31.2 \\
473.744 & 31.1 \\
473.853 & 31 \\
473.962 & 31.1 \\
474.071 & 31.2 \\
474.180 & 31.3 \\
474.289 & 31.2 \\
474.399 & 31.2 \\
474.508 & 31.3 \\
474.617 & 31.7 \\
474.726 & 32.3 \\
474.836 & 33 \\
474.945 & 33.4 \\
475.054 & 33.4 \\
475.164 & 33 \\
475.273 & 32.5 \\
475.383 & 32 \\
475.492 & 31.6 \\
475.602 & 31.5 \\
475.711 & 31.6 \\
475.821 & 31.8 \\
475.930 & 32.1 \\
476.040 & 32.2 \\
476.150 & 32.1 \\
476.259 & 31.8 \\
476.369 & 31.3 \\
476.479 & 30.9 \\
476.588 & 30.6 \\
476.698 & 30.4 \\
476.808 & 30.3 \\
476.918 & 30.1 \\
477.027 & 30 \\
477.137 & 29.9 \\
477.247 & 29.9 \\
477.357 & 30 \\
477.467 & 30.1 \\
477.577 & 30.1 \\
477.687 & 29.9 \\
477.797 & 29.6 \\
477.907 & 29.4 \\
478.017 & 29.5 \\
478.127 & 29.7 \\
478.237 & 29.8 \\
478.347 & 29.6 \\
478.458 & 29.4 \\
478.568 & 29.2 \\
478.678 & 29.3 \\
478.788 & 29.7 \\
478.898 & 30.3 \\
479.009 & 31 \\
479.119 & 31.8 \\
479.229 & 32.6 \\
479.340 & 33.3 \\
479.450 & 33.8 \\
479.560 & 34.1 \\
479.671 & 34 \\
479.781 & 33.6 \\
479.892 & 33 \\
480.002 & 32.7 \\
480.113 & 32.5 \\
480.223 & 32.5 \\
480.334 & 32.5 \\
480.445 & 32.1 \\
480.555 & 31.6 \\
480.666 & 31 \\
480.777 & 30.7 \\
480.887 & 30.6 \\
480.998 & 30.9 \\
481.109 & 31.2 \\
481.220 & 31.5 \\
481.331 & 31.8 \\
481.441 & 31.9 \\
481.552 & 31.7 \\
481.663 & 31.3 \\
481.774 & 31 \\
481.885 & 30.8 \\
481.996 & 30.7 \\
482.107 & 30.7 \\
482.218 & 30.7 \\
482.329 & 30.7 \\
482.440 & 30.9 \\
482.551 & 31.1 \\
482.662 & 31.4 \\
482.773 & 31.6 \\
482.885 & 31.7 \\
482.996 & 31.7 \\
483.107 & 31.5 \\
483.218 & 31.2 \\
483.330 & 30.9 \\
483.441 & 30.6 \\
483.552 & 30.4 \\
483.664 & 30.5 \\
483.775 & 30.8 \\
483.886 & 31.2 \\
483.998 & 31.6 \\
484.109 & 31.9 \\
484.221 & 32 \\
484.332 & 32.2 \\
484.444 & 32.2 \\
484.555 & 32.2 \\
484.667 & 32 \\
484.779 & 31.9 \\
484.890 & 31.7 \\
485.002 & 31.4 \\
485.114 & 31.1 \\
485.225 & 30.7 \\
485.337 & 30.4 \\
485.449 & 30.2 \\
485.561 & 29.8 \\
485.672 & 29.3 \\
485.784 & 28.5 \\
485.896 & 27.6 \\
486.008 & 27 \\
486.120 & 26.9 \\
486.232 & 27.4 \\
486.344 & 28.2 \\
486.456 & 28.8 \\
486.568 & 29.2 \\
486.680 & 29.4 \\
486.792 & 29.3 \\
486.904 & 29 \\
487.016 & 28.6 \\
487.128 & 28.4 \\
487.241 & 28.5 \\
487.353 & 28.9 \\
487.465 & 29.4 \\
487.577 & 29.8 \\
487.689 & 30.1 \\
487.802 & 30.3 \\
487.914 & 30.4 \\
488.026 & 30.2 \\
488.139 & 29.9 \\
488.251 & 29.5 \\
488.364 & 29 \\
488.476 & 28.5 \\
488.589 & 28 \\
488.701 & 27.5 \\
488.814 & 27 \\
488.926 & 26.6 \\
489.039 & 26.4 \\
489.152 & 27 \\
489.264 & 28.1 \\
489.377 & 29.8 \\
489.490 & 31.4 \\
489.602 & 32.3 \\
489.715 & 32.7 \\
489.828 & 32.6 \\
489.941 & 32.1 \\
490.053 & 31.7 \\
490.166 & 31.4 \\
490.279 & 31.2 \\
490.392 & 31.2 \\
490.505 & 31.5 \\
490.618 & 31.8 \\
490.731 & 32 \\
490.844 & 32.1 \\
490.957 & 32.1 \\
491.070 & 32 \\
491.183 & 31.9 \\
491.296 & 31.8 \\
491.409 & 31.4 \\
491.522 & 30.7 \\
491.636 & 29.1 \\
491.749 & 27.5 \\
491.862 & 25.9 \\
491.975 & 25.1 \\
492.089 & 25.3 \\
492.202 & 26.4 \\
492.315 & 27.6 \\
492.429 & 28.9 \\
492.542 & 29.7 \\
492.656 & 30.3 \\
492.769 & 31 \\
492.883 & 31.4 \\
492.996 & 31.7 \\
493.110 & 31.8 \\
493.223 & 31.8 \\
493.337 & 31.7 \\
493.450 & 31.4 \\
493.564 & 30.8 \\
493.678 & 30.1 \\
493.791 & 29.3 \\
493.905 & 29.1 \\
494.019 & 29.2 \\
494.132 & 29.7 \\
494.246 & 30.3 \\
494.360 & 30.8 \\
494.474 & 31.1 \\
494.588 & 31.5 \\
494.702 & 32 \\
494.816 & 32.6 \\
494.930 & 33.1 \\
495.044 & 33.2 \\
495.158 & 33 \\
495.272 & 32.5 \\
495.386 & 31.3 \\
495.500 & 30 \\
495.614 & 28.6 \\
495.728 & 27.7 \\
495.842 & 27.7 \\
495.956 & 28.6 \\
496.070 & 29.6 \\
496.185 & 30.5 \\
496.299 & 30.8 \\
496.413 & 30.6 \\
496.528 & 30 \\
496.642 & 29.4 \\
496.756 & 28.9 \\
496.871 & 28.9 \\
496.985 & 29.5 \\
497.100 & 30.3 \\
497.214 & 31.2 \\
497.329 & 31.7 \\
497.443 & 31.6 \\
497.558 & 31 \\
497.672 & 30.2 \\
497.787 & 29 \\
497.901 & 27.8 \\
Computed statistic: -6.9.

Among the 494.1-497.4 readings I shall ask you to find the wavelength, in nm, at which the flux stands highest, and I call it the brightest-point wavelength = 495.044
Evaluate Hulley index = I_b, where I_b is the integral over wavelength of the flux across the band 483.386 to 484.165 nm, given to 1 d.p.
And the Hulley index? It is 24.2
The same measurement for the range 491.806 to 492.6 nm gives 21.4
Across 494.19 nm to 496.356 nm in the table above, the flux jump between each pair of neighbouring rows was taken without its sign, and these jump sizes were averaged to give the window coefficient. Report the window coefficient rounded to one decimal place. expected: 0.6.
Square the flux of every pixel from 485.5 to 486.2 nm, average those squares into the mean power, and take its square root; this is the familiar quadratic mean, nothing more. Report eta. 28.2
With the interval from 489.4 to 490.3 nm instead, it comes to 31.9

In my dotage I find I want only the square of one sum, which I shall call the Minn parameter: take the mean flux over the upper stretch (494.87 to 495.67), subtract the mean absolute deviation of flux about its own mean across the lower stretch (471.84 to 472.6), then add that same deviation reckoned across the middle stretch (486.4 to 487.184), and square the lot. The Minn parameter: 995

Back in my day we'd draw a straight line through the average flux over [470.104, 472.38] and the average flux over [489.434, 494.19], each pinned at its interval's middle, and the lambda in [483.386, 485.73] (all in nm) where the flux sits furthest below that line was 485.672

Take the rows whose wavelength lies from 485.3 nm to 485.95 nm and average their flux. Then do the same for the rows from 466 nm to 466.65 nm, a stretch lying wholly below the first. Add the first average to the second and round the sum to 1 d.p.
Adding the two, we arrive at 60.5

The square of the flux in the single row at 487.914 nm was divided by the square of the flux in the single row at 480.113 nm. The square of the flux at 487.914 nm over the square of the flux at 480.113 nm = 0.87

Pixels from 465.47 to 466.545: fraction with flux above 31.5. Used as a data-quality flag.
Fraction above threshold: 0.6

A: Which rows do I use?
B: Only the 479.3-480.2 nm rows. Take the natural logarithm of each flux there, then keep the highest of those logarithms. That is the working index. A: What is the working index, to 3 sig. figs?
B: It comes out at 3.53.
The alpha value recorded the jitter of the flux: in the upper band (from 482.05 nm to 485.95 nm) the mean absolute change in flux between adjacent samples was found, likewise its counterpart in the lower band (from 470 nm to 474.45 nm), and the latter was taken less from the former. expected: 0.0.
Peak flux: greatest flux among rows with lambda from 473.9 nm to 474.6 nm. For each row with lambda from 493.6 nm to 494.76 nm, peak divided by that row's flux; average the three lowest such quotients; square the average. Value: 0.99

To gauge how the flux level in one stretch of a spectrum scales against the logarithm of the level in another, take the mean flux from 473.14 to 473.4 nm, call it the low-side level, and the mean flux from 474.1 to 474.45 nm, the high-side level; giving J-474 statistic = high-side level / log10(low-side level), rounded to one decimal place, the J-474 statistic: 21.0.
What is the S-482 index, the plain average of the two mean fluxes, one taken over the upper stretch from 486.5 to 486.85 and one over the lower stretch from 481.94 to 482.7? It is 30.1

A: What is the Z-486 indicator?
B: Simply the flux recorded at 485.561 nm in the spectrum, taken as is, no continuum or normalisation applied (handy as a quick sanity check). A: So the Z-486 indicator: 29.8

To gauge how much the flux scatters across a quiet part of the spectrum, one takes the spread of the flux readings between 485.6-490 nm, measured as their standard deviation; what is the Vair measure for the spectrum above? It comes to 1.6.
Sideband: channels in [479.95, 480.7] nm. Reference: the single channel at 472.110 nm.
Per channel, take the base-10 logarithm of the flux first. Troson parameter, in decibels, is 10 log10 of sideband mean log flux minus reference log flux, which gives -21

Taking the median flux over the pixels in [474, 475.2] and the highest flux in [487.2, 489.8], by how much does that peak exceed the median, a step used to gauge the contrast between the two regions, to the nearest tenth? 1.0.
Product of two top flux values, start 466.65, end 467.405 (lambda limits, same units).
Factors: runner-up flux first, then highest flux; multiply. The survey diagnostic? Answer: 900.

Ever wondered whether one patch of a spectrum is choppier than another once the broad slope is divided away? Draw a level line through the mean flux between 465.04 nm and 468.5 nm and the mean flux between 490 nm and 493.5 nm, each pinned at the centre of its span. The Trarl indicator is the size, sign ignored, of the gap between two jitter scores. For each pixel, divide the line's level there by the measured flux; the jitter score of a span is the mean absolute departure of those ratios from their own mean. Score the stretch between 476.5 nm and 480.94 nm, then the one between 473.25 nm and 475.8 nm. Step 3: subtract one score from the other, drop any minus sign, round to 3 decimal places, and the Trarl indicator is 0.021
